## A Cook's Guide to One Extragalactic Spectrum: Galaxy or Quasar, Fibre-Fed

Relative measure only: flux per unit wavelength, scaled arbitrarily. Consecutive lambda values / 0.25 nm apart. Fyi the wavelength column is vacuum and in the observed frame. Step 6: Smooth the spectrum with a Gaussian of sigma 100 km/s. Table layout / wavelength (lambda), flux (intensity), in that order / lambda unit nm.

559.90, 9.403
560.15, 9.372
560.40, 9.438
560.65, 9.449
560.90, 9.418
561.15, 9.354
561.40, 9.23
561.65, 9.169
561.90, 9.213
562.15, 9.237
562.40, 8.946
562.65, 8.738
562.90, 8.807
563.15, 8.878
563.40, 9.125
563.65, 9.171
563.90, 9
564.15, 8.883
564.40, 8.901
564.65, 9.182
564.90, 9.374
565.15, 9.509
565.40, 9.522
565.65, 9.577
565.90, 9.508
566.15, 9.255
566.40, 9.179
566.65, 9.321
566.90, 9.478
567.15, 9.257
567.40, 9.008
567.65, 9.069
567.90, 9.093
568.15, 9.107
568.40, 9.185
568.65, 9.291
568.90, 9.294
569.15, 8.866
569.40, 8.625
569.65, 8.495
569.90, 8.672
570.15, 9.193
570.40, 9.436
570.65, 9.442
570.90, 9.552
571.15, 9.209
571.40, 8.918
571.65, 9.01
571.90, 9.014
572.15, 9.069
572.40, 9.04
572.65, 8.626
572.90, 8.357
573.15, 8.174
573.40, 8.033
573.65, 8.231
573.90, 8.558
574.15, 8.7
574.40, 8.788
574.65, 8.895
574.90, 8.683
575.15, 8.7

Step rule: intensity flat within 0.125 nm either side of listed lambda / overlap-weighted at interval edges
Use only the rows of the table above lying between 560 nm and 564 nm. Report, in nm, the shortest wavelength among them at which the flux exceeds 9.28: 560.15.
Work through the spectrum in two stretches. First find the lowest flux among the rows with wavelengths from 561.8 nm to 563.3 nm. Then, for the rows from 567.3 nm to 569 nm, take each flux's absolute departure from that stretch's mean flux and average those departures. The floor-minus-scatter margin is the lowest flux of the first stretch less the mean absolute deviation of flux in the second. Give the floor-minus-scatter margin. 8.65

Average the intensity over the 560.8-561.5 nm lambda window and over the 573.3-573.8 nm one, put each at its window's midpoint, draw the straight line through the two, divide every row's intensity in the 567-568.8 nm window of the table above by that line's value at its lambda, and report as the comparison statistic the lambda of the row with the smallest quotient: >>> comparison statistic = 567.40 nm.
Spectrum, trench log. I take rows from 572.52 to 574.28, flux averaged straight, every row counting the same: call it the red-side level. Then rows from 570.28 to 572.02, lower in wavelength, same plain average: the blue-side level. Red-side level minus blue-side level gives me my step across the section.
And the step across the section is -0.8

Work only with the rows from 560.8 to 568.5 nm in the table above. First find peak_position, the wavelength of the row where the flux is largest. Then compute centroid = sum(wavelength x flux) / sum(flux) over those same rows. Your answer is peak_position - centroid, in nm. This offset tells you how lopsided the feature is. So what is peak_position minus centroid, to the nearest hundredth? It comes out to 0.99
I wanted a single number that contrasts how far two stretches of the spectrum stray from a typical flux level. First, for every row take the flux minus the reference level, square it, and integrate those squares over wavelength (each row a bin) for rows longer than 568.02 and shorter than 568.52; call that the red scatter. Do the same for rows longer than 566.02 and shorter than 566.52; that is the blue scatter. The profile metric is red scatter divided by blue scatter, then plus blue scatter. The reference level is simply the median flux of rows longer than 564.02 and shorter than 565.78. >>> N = 2.1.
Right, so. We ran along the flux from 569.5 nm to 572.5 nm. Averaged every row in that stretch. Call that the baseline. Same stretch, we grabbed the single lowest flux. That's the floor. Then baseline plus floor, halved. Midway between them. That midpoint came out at 8.79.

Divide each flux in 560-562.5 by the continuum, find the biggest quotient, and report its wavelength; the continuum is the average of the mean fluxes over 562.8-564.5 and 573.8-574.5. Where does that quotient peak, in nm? 560.65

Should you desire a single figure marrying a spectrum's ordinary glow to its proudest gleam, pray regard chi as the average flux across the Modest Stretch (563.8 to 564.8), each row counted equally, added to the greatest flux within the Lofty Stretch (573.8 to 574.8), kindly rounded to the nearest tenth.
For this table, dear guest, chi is 17.9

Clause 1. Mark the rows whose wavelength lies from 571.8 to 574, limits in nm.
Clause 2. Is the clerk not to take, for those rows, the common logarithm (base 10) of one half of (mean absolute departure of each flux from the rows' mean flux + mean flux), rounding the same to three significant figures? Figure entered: 0.648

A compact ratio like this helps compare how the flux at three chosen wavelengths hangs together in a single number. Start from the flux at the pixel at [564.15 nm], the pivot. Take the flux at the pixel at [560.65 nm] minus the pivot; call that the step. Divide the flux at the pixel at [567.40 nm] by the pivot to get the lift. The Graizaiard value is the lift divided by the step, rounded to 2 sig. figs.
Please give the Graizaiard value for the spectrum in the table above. 1.8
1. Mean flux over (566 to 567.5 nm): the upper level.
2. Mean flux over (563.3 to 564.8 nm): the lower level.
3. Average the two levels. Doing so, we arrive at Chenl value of 9.15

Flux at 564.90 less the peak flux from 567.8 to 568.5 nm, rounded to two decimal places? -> 0.19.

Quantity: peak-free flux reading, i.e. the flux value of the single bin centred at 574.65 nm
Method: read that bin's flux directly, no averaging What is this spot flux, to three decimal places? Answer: 8.895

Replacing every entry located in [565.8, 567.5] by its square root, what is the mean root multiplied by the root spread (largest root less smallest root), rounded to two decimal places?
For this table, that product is 0.25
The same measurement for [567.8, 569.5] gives 0.34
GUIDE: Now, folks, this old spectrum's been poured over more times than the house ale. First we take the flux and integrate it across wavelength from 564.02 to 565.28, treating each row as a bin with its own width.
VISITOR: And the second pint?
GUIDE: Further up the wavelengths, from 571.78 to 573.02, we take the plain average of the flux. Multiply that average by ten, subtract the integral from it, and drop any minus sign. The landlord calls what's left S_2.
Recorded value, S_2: 76.7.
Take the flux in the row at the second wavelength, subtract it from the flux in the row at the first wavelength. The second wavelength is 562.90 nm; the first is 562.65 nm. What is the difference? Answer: -0.1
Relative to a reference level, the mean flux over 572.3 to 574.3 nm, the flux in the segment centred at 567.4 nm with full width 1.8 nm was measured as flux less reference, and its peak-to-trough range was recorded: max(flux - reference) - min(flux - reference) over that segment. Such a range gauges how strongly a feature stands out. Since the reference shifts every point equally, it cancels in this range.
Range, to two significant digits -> 0.47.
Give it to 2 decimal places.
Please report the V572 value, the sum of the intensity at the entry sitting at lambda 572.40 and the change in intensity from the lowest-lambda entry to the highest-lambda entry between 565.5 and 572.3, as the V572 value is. 8.53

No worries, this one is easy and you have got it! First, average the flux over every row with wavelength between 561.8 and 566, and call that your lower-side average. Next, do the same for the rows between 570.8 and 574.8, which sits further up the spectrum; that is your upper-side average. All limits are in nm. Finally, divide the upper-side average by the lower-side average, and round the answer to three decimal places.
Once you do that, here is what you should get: 0.957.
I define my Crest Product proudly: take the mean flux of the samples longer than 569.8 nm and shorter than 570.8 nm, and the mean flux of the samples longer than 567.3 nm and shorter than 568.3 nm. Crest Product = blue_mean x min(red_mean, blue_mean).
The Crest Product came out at 82.3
